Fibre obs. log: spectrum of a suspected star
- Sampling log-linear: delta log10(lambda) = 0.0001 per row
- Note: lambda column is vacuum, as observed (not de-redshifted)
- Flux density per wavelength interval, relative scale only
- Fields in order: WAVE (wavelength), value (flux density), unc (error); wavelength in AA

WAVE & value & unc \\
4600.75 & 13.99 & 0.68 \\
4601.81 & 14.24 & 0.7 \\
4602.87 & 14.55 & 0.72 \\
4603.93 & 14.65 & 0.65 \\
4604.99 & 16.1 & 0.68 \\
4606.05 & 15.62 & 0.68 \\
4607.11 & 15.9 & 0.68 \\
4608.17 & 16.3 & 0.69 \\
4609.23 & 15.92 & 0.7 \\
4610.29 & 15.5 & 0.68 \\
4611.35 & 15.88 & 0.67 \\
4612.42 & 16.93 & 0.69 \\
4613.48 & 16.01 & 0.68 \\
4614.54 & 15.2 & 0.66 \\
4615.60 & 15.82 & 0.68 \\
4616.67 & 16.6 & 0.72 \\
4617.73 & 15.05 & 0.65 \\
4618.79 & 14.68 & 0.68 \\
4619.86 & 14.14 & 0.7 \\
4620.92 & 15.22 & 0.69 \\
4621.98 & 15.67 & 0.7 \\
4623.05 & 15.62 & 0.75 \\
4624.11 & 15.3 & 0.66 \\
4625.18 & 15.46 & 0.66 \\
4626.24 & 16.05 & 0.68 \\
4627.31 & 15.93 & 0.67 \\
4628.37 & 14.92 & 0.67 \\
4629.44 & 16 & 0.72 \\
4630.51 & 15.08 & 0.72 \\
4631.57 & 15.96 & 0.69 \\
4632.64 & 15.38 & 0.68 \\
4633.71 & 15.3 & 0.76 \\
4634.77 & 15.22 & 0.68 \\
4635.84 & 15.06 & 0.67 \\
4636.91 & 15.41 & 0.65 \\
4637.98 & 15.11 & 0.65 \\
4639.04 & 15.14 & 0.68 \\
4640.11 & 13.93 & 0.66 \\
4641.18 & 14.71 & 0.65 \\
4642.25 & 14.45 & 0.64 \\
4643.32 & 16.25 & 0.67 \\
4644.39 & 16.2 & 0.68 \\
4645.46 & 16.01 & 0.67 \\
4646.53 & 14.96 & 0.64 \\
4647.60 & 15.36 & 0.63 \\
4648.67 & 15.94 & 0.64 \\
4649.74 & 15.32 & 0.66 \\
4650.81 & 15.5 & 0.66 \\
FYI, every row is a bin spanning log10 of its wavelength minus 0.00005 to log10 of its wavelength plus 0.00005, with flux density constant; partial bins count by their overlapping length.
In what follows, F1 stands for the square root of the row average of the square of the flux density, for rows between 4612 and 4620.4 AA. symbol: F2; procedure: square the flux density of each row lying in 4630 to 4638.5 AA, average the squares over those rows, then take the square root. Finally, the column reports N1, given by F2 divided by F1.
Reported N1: 0.98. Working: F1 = 15.6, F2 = 15.3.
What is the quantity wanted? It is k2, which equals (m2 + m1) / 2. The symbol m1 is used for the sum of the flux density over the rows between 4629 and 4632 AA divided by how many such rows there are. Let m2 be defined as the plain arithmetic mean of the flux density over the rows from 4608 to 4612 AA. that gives 15.8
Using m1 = 15.7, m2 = 15.9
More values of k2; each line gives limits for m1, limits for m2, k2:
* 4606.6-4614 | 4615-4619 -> 15.8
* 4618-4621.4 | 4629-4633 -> 15.1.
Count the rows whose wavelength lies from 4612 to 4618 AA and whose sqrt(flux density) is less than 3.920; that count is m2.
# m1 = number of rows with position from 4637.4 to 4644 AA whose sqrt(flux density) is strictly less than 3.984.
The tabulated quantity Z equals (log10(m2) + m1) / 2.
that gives 2.65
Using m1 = 5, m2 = 2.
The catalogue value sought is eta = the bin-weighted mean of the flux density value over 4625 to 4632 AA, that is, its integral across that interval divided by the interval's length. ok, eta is 15.6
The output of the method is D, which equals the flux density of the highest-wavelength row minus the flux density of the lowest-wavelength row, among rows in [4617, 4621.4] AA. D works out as 0.2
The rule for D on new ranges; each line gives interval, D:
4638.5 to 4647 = -0.2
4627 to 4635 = -0.7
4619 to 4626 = 1.3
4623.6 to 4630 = 0.7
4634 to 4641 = -1.3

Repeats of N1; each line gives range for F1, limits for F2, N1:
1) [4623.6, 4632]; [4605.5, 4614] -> 1.03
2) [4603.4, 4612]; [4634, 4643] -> 0.95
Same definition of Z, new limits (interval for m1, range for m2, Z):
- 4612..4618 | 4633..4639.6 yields 1.85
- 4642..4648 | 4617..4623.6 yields 1.80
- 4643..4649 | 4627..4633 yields 1.15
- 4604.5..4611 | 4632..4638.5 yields 1.30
